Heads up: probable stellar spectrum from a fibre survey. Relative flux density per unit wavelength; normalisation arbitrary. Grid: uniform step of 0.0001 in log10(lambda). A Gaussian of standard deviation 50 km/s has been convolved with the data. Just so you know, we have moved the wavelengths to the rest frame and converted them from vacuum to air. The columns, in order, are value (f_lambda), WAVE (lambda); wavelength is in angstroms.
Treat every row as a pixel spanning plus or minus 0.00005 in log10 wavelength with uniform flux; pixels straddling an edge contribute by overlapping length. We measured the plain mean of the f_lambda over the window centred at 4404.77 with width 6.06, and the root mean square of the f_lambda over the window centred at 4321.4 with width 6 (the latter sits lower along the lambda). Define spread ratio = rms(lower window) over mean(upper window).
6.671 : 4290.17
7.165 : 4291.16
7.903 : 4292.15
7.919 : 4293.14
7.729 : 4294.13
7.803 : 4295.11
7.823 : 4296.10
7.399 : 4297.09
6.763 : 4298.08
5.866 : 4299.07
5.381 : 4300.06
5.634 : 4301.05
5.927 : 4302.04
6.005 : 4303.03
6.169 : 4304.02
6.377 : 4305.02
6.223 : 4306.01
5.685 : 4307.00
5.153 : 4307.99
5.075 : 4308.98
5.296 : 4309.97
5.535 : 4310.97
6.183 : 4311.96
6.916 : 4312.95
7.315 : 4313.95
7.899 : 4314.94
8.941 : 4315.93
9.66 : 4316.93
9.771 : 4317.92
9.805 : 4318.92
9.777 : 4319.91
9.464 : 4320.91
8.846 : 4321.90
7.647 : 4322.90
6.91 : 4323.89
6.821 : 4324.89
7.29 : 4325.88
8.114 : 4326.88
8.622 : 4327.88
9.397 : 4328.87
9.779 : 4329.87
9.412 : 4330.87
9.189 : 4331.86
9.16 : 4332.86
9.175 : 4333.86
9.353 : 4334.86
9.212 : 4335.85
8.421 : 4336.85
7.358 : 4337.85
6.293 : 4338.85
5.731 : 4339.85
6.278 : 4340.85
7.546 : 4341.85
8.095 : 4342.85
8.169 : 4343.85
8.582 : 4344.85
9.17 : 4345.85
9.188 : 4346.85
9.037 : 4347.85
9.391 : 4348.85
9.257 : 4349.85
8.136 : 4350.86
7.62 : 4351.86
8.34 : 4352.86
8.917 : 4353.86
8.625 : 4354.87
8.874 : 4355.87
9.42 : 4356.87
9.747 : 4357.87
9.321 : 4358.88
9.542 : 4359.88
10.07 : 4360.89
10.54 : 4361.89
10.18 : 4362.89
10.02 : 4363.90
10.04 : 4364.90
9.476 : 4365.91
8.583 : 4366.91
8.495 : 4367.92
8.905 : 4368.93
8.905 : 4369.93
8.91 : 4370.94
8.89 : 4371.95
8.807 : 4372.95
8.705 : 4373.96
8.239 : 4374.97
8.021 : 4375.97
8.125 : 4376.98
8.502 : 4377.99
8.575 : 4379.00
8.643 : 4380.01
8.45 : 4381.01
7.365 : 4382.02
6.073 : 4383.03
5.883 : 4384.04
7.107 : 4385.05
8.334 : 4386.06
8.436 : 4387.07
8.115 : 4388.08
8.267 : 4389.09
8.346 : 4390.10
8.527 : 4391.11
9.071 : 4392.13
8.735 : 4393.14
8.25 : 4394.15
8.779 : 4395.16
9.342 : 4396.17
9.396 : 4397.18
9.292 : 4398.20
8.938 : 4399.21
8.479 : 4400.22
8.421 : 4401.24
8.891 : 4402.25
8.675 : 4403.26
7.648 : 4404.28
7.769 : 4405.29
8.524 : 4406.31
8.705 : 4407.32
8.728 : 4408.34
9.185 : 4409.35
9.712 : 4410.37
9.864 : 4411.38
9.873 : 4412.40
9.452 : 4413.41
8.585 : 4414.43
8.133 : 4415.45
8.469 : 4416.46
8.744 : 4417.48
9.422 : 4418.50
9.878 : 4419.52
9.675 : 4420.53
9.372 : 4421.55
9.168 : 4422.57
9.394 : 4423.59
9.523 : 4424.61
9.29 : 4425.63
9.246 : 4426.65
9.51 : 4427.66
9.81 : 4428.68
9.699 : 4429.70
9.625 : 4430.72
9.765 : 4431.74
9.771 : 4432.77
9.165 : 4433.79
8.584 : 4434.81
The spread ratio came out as 1.1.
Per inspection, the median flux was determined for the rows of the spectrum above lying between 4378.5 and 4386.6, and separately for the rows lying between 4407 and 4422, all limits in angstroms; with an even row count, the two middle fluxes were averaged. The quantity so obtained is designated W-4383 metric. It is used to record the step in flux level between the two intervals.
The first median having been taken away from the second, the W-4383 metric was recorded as 1.5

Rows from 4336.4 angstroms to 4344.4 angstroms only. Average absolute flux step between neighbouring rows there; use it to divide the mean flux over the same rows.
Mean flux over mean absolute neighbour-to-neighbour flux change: 10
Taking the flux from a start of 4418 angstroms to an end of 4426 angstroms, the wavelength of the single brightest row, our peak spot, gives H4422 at 4419.52 angstroms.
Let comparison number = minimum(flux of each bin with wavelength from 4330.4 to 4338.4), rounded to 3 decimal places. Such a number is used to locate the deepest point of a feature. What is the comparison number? 7.358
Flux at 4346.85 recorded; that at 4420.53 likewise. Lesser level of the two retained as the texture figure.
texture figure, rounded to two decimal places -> 9.19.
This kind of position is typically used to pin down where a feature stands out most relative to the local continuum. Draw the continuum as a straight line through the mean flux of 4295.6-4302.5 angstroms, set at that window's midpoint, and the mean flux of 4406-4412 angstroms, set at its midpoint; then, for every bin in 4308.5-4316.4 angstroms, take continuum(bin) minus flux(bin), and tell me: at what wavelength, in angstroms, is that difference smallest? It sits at 4315.93 angstroms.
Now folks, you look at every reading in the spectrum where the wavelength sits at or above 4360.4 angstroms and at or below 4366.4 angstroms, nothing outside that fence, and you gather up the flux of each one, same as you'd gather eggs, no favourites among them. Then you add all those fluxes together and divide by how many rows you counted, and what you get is 10.1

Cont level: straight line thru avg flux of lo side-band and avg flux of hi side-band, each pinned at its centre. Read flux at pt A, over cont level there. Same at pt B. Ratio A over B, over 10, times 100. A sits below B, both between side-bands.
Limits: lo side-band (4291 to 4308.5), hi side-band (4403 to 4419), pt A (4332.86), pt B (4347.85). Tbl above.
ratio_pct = 10.6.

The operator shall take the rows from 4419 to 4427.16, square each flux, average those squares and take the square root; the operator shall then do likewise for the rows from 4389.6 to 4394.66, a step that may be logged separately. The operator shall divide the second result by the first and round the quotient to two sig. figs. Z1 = 0.91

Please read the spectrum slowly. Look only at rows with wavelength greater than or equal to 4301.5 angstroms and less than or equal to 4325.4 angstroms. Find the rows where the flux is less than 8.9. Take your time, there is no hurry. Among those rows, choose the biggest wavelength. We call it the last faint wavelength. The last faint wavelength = 4324.89 angstroms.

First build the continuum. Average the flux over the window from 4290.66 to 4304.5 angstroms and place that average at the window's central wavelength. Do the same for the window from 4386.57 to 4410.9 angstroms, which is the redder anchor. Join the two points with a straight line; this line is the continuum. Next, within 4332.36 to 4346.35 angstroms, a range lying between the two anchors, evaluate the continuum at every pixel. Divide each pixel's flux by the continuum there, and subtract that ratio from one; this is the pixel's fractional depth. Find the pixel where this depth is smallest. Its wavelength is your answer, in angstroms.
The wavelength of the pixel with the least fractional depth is 4334.86 angstroms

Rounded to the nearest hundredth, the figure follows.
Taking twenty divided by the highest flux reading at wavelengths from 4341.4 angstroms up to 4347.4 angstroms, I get 2.18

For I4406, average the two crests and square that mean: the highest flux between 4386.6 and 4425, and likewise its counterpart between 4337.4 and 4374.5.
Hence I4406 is 104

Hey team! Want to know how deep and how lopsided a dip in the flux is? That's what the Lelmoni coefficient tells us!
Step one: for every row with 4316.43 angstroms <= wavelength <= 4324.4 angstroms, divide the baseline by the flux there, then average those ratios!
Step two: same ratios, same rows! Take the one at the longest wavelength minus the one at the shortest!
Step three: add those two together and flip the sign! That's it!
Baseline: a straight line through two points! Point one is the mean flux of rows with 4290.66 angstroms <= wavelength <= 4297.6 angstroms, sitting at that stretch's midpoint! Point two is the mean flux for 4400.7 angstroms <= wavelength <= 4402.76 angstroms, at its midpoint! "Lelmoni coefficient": -1.23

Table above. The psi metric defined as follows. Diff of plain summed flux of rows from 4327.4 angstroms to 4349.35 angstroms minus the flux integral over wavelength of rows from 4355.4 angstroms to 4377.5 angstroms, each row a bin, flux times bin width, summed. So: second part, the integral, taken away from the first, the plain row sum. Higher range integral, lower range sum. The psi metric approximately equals -16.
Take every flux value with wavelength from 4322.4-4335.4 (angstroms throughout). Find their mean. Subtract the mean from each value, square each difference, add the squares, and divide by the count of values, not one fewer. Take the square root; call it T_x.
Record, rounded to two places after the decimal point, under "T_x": 1.00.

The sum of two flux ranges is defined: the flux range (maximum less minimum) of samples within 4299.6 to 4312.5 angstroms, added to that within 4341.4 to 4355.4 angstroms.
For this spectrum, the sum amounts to 3.1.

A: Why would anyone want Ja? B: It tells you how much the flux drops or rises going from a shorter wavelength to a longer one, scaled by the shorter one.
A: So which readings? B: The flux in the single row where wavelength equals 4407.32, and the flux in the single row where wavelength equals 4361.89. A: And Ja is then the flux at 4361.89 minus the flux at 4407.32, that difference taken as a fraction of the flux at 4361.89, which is 0.17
